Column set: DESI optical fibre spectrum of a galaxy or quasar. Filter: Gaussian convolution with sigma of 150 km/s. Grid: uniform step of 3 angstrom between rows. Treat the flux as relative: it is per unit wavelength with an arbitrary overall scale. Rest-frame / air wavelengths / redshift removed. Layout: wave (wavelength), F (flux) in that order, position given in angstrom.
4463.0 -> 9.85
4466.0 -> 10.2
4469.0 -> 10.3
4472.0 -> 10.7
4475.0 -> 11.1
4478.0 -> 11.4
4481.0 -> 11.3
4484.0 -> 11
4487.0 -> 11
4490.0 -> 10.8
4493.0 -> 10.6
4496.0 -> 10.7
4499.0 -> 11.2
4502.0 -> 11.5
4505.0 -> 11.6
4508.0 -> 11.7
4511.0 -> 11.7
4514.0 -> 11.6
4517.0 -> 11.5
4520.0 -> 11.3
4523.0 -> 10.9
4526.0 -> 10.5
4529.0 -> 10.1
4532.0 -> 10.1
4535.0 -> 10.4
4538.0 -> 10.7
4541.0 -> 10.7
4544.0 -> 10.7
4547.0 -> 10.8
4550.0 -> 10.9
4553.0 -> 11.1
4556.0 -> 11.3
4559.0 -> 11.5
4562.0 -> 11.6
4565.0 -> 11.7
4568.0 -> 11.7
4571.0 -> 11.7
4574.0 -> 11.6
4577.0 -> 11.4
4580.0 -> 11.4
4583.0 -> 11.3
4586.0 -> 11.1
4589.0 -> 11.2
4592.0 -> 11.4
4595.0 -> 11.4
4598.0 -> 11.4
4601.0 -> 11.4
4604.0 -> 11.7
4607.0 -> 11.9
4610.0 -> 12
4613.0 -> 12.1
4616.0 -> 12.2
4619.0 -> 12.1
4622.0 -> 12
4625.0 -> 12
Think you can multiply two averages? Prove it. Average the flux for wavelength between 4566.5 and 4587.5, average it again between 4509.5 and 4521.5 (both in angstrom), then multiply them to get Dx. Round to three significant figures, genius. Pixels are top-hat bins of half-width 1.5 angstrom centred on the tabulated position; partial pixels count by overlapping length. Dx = 132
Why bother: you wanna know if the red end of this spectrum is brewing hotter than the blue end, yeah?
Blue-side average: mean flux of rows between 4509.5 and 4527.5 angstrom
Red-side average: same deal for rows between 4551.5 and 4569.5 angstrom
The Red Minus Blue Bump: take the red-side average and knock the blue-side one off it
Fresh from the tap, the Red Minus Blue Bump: 0.2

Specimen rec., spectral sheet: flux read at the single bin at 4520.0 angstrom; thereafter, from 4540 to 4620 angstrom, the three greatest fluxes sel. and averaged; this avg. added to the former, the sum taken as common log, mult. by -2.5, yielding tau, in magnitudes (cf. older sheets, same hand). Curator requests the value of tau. -3.42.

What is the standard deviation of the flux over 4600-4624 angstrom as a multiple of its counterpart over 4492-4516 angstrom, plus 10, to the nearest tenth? 10.6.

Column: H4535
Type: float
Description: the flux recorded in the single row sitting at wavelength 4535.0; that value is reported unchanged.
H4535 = 10.4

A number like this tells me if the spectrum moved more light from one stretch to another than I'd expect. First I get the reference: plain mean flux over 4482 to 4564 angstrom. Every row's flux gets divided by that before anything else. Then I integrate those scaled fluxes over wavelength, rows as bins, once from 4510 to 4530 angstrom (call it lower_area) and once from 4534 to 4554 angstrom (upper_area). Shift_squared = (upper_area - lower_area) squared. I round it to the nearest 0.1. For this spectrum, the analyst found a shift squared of 0.4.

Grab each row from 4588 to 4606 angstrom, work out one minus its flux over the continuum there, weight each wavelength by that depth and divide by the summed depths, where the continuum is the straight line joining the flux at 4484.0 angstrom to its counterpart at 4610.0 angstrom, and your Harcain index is 4595.6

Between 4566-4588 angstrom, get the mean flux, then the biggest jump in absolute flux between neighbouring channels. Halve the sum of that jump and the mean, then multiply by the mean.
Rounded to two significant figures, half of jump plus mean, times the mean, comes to 67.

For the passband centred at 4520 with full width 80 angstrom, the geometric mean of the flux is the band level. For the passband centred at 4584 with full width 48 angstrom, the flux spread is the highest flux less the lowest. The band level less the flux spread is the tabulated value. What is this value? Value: 10.2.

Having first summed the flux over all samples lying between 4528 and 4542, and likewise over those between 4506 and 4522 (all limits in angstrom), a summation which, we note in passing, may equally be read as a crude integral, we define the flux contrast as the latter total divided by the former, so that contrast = 1.11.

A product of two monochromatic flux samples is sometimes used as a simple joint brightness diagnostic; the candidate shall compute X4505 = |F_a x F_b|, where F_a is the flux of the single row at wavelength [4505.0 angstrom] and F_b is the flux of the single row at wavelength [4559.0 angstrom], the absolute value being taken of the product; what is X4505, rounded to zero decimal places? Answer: 133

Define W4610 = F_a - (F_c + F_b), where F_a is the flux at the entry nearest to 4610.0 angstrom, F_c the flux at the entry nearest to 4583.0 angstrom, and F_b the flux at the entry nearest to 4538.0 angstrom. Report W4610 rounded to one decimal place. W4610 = -10.0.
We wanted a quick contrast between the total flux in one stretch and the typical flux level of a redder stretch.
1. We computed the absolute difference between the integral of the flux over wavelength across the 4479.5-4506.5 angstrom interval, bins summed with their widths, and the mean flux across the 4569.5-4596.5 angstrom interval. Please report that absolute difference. 288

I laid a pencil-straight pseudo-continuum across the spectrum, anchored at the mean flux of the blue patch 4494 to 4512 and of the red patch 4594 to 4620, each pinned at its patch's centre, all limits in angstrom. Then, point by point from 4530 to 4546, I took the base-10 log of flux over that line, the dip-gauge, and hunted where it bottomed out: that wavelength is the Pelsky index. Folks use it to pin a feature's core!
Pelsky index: 4532.0 angstrom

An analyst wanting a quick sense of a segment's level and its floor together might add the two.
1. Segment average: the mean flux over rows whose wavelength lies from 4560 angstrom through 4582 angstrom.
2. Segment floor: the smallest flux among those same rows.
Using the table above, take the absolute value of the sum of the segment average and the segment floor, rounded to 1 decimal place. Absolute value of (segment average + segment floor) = 23.0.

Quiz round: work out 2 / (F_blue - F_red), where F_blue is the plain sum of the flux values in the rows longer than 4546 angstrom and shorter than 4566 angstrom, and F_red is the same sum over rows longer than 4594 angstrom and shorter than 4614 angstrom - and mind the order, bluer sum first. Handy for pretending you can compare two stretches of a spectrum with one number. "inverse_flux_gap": -0.67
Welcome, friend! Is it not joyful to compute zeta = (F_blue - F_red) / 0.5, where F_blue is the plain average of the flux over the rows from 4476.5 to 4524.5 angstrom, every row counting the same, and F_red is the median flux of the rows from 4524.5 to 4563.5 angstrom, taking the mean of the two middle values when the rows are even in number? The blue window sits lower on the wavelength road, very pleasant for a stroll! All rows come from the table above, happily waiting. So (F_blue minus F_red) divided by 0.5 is 1.1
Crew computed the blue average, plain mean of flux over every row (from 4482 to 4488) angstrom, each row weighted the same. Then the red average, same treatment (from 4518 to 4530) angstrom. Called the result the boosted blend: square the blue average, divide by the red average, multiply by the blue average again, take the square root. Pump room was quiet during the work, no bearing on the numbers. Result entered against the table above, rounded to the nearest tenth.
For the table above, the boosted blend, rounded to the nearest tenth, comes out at 11.2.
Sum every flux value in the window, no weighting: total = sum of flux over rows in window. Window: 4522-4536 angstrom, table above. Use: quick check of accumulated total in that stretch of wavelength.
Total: 52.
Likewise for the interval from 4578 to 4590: 45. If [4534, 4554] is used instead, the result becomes 75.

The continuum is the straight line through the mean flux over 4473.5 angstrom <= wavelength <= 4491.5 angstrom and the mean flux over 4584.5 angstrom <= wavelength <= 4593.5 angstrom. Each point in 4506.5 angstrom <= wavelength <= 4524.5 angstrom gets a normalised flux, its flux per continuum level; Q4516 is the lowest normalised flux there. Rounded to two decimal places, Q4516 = 0.98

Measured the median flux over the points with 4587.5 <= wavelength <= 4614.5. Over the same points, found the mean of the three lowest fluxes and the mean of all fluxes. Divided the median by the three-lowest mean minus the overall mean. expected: -41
